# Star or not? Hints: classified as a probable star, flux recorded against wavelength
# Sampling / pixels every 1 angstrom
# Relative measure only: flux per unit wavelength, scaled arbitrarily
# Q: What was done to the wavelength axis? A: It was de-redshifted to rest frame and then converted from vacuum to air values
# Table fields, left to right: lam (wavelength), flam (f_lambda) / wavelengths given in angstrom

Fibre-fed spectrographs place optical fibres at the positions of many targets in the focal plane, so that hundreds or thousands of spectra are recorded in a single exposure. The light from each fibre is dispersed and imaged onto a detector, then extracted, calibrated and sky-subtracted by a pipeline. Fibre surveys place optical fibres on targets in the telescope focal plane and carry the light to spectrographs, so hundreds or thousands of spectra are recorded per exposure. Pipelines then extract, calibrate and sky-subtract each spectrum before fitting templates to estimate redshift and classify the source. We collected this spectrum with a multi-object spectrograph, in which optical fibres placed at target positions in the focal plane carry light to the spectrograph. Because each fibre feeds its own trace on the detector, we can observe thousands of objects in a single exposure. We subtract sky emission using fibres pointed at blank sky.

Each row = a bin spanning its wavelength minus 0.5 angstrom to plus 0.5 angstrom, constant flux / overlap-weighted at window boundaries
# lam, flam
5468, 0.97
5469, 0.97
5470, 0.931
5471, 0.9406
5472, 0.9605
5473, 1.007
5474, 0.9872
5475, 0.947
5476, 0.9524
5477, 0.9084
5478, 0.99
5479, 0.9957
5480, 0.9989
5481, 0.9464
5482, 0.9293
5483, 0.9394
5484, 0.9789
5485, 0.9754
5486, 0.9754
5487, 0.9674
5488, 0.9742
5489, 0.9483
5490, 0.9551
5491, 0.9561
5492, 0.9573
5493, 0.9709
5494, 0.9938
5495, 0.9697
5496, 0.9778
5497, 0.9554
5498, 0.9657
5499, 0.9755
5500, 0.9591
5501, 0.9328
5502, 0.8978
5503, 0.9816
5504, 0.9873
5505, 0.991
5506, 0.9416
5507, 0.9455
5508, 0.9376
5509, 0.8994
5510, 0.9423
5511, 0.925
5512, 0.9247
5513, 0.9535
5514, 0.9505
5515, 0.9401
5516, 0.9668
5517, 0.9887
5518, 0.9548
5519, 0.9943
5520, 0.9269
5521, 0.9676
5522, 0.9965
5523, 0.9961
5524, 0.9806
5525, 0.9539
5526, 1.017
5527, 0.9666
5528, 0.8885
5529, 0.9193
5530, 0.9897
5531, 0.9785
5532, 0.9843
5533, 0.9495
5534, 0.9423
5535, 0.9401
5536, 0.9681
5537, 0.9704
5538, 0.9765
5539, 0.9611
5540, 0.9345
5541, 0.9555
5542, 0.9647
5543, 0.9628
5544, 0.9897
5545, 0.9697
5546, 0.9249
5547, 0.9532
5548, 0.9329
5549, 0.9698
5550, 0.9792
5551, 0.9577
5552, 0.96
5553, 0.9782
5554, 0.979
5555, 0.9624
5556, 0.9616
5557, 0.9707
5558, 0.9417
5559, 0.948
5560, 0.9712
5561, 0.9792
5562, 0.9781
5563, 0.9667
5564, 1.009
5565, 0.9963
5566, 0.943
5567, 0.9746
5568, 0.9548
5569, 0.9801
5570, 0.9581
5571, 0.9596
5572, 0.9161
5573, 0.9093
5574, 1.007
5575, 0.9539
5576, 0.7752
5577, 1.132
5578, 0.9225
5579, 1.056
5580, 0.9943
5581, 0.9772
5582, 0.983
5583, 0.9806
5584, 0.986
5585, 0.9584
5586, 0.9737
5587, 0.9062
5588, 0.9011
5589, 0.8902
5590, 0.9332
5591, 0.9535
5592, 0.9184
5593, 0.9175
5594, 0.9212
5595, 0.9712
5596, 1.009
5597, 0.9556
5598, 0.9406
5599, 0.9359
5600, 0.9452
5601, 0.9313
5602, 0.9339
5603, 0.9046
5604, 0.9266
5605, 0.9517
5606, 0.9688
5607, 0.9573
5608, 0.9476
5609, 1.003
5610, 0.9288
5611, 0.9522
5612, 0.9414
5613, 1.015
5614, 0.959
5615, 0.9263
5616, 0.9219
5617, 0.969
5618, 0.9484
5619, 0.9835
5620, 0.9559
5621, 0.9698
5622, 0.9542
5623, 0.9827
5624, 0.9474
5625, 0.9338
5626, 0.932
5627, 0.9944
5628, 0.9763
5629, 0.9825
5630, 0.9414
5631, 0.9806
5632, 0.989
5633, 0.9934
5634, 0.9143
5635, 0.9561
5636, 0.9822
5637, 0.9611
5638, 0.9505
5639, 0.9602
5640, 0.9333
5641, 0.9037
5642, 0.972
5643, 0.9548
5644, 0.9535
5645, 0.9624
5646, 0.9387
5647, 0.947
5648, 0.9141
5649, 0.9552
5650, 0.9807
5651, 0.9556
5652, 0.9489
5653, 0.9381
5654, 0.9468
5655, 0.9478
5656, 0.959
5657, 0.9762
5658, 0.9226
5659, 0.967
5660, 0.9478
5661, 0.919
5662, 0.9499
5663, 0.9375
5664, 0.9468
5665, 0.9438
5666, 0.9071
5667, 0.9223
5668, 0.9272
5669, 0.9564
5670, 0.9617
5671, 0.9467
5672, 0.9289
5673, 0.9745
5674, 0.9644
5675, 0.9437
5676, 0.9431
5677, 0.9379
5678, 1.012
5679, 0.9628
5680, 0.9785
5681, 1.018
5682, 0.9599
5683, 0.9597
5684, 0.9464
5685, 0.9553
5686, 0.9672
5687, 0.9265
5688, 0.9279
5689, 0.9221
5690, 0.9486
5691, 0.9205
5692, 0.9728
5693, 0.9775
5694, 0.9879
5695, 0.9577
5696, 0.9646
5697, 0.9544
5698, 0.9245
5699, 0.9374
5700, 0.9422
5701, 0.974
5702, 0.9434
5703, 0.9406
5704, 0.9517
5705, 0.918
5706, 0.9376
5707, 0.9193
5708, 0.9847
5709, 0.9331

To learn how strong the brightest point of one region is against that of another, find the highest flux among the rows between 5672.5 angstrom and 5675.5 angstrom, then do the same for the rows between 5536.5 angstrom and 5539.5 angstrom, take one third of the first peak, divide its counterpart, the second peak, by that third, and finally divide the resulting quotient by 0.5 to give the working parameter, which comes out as 6.01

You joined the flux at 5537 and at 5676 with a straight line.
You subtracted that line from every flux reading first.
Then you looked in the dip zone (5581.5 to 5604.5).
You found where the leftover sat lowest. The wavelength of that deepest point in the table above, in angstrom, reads 5589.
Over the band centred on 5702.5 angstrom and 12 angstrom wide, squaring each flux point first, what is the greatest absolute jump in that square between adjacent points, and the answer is 0.12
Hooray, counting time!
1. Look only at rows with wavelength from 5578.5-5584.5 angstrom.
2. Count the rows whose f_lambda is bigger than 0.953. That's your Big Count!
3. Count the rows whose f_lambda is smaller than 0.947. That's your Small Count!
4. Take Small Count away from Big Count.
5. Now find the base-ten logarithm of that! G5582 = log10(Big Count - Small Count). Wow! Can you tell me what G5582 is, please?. 0.78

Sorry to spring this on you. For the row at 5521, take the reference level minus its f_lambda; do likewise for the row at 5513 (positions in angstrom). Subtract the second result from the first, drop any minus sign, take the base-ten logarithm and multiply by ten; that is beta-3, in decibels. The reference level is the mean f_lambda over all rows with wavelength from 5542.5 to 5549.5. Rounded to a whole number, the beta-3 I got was -19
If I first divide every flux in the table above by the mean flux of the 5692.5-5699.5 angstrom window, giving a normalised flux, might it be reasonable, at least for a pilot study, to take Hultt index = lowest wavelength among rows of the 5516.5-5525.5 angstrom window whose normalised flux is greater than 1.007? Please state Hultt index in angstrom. 5517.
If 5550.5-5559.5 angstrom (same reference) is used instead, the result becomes 5553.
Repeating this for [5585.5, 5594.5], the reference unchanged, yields 5586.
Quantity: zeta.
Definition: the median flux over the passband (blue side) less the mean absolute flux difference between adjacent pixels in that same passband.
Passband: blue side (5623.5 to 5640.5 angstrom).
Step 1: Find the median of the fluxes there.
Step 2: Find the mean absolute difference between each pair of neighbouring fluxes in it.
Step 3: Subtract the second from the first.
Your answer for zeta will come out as 0.935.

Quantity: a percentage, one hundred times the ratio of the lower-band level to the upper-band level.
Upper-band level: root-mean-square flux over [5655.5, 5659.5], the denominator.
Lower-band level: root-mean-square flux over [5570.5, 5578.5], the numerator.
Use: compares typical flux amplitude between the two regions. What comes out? 99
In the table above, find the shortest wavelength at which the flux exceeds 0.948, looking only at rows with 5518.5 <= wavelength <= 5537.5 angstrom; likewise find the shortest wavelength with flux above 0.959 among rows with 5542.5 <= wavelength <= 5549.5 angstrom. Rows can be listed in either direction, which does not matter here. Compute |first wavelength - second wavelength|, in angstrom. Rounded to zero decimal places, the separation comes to 24 angstrom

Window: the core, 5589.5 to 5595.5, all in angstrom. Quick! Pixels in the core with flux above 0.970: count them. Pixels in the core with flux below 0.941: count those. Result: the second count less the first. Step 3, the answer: 3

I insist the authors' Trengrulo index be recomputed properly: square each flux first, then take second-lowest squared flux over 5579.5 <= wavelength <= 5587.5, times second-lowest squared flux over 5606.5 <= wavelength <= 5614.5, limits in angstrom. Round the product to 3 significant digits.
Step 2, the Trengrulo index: 0.814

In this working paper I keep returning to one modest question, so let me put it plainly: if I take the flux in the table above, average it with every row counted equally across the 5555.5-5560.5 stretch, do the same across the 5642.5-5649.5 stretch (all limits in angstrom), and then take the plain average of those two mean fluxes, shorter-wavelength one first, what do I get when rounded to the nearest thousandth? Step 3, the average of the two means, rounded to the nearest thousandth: 0.953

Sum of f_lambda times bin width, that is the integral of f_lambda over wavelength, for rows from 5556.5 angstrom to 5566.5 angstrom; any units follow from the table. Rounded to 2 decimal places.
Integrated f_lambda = 9.70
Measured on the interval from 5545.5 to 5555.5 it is 9.60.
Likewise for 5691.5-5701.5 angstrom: 9.59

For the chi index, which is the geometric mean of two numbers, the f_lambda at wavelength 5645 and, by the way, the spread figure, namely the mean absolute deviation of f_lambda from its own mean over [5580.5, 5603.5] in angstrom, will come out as 0.159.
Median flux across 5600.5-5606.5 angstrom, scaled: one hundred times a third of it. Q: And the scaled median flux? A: 31.1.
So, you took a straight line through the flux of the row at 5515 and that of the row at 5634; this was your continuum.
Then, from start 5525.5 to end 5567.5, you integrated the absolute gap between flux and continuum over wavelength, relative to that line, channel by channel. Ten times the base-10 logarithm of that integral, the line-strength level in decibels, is 1.5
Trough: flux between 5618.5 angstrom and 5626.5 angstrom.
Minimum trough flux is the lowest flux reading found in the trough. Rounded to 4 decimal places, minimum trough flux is 0.9320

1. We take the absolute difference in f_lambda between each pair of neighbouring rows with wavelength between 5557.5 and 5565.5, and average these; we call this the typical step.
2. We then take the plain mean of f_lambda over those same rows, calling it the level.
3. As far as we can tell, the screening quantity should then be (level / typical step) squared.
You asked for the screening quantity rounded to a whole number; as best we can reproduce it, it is 4214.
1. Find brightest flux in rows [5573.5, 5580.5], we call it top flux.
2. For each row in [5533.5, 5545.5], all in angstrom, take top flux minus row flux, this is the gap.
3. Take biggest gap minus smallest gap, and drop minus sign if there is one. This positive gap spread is 0.055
